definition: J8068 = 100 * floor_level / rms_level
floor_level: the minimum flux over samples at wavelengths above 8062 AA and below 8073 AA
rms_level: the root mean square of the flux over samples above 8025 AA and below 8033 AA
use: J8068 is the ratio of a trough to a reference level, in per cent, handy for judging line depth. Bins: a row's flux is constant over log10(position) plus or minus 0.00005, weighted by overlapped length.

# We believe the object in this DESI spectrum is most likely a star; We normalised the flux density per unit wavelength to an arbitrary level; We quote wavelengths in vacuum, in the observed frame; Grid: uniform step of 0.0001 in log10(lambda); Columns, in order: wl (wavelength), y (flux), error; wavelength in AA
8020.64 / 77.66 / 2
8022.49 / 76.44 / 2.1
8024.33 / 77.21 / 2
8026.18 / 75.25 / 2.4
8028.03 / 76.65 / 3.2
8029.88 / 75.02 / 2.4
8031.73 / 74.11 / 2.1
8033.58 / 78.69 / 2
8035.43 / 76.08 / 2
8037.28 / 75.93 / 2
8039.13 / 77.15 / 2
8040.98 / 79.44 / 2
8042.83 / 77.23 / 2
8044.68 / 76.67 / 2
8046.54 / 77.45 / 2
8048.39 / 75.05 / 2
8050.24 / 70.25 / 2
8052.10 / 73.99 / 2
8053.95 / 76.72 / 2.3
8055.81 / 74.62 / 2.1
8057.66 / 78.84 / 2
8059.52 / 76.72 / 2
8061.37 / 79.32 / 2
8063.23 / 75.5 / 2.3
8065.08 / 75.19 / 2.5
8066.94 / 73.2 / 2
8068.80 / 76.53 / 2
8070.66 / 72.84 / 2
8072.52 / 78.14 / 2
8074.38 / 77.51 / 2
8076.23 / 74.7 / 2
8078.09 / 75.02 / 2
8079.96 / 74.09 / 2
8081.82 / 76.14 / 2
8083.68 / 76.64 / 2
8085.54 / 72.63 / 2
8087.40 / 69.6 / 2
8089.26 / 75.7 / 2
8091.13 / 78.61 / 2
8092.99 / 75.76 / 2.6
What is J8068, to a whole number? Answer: 97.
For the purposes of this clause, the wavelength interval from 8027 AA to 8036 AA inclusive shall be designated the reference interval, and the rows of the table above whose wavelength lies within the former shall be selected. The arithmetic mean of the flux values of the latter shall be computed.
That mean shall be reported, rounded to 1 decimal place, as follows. 76.1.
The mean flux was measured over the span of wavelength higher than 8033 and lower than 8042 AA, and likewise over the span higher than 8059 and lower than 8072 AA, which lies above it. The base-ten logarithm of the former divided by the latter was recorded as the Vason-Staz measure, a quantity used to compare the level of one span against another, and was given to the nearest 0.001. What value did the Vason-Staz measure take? 0.010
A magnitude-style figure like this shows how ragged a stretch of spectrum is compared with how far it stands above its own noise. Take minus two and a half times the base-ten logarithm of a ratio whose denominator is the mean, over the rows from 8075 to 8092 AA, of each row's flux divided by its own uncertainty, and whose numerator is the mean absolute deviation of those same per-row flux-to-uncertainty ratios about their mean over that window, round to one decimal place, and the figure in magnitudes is 4.0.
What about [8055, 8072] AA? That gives 3.0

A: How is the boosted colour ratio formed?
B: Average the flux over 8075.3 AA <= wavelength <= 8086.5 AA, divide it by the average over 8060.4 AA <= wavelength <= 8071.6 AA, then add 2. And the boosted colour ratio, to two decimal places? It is 2.99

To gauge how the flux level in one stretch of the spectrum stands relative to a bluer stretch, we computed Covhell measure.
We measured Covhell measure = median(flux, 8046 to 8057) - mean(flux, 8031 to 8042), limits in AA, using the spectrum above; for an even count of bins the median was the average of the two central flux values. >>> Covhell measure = -2.1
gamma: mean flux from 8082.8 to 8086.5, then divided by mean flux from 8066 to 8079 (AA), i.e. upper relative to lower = 0.990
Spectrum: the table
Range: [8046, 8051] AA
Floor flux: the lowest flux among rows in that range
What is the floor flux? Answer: 70.25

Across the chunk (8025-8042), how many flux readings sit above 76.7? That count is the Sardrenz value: 3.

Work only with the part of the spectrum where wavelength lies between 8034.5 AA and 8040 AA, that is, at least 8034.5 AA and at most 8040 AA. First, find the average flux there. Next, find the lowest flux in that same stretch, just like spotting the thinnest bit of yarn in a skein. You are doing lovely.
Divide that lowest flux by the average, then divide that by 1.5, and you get 0.663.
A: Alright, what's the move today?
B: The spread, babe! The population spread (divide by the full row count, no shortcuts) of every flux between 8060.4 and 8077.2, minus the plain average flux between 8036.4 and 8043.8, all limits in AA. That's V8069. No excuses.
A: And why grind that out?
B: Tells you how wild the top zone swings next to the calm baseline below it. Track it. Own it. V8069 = -75.4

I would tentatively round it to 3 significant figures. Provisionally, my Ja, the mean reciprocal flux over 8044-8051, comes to 0.0134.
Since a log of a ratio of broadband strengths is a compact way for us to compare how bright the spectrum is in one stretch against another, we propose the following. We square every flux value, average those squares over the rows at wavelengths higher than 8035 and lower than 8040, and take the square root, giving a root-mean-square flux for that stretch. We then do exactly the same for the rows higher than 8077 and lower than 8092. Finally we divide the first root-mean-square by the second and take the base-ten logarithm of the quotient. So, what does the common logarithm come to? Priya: 0.0088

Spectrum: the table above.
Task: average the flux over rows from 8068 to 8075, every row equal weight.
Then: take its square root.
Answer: 8.73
